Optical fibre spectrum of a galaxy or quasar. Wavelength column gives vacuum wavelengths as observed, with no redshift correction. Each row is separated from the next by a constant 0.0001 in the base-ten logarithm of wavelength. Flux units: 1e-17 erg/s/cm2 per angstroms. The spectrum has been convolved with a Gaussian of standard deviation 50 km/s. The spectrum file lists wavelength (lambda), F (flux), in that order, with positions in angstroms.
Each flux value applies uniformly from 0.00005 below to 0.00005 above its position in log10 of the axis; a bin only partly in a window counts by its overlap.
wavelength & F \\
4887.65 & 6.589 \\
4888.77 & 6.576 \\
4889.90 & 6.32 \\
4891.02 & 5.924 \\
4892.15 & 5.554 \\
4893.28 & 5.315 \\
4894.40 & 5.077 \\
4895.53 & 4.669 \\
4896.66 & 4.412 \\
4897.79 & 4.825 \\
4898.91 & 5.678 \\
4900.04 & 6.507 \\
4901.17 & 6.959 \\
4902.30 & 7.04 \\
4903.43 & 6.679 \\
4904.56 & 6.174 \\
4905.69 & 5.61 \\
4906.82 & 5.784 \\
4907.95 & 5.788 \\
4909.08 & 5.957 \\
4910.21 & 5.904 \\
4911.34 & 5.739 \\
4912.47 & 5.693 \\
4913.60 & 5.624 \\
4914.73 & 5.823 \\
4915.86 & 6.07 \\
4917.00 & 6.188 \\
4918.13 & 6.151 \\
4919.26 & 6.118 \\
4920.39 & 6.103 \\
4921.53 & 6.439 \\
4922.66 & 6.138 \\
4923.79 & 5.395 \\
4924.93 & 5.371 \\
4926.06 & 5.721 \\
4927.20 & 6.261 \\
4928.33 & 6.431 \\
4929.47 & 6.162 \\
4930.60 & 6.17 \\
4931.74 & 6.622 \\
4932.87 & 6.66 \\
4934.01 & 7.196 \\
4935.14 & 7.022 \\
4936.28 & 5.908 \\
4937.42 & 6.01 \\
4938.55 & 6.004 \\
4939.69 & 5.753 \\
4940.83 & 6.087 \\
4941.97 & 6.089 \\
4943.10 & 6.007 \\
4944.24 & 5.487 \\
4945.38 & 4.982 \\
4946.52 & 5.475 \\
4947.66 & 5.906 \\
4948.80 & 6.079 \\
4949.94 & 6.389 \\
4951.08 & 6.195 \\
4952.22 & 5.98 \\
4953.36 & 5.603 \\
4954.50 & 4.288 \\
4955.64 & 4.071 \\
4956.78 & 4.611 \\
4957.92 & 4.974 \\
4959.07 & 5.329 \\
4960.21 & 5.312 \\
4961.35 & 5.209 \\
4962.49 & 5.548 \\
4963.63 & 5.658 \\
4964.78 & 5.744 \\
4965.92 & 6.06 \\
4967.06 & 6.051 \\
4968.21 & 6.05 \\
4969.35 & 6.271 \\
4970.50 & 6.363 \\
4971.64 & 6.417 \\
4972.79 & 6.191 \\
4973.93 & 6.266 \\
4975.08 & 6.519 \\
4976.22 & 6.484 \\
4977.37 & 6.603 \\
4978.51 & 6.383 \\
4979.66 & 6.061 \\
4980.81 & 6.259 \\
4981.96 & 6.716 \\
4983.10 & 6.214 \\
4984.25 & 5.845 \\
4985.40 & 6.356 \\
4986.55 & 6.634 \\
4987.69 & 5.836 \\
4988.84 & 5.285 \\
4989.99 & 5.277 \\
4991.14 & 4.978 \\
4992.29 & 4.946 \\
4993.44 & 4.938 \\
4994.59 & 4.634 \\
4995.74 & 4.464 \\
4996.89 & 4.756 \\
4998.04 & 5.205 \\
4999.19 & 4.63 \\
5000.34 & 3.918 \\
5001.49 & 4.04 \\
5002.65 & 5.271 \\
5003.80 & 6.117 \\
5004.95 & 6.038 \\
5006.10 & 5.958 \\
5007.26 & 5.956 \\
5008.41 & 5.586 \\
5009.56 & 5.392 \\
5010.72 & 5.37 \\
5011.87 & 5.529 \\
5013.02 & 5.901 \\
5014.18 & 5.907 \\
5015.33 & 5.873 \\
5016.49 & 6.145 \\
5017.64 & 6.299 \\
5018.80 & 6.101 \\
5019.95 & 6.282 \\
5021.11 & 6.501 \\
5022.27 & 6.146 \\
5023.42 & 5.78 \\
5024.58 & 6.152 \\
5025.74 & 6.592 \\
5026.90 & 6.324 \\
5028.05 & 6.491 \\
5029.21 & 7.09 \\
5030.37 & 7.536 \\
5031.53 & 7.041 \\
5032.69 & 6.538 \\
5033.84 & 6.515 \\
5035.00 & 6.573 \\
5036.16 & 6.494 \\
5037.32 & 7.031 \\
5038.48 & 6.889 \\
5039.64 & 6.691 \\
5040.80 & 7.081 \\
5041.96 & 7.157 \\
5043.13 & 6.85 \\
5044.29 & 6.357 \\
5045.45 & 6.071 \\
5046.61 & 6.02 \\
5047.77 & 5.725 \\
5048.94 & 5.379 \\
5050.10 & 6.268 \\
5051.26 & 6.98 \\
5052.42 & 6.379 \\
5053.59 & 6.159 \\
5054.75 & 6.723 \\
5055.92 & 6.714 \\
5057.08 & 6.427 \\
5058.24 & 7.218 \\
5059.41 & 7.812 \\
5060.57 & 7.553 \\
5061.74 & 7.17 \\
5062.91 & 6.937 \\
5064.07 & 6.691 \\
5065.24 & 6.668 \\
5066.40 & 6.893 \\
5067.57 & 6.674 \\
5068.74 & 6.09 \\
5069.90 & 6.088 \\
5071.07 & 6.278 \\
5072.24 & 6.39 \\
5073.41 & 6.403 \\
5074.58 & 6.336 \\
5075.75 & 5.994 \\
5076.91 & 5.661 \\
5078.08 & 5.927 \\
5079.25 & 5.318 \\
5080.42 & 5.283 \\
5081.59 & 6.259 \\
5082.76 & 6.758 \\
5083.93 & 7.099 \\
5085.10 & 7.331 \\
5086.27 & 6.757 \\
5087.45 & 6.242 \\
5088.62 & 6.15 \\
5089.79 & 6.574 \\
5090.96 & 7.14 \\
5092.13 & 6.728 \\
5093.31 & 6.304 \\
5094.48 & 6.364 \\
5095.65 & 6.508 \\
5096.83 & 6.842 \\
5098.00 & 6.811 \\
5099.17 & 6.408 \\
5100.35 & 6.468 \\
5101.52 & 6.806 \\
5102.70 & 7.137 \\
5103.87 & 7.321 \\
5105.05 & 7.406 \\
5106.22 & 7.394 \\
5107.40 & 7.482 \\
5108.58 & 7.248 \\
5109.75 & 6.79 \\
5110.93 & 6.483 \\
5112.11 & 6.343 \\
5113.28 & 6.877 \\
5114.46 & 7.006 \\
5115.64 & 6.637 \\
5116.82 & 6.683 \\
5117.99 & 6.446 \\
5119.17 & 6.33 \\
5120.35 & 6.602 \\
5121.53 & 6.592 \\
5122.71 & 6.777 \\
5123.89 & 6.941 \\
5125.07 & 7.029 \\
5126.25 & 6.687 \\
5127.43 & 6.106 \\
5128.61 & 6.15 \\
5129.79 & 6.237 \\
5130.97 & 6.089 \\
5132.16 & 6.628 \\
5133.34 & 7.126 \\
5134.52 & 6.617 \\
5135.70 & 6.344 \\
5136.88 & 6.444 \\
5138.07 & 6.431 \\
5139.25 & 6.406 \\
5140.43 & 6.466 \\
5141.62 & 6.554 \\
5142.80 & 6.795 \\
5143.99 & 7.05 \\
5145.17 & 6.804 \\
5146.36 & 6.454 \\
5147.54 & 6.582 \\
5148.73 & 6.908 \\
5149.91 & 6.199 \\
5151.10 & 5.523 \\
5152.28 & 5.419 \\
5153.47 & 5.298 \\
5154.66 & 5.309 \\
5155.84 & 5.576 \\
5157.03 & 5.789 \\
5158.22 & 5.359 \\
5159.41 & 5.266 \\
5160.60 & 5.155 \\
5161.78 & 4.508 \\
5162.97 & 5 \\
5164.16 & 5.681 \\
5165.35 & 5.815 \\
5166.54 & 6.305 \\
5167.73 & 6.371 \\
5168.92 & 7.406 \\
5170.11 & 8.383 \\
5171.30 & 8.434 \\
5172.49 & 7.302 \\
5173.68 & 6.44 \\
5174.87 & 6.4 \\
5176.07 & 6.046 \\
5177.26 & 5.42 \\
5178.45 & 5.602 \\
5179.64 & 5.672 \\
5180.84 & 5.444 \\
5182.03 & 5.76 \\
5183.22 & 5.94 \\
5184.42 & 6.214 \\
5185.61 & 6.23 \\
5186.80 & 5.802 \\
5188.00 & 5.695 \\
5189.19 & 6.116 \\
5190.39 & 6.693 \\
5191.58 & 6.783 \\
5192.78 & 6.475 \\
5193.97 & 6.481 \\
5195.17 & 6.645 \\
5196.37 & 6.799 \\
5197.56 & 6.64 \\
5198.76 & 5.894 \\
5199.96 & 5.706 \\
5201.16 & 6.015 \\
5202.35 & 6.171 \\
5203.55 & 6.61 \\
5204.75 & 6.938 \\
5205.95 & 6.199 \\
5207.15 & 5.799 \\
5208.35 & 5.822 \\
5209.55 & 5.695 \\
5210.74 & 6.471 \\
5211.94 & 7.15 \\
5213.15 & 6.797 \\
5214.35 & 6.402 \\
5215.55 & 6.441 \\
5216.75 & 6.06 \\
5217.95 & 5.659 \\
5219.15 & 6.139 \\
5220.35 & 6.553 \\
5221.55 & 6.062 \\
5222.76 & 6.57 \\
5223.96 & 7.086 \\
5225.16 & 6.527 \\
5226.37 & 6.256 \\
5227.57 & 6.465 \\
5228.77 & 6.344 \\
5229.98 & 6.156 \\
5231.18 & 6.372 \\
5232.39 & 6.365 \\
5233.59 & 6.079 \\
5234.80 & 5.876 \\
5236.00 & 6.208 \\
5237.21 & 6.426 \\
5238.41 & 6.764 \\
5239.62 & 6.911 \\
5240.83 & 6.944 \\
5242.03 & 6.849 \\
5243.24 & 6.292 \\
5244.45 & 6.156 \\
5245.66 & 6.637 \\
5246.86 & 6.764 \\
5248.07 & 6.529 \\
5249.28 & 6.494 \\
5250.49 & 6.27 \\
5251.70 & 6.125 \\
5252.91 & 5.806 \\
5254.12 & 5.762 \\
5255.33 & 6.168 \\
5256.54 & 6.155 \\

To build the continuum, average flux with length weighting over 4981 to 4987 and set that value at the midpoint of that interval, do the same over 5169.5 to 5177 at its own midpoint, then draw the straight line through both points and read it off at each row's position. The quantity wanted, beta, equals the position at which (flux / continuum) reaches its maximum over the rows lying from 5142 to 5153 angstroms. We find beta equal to 5143.99 angstroms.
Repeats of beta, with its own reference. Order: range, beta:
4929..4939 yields 4934.01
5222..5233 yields 5223.96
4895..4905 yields 4902.30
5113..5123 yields 5114.46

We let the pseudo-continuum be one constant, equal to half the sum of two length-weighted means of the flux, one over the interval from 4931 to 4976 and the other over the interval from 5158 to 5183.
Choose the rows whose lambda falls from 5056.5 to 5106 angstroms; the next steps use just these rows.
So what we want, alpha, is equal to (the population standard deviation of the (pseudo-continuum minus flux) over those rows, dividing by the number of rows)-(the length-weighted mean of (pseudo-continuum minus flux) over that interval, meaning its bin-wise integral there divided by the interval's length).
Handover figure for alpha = 1.2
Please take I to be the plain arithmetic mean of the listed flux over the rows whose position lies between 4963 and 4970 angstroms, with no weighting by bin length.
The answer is 6.0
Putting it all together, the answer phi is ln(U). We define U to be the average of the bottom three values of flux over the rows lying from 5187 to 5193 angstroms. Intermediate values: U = 6.1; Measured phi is 1.81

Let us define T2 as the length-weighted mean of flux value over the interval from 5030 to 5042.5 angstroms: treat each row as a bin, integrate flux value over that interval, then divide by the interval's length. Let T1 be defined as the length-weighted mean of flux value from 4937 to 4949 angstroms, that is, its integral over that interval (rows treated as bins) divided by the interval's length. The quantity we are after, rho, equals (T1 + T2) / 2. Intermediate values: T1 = 5.8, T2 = 6.9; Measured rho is 6.33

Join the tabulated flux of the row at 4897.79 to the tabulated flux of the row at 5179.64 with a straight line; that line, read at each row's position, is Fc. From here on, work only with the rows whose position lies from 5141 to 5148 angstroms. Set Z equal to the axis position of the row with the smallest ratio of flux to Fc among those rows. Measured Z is 5146.36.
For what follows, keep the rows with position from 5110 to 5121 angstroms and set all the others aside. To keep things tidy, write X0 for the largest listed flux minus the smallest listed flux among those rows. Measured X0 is 0.7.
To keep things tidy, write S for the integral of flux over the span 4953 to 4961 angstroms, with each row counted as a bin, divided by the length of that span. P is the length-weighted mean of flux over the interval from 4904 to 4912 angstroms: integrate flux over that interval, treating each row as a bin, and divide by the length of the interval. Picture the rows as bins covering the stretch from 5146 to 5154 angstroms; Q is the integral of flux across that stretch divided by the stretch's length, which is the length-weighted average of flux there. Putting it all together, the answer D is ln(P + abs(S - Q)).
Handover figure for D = 1.95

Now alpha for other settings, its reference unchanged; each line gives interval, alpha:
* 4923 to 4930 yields 0.3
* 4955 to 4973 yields 0.3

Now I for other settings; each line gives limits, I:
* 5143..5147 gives 6.8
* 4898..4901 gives 6.1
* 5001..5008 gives 5.6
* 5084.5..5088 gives 6.8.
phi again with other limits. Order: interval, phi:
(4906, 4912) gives 1.75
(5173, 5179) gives 1.74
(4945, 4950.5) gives 1.70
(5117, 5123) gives 1.87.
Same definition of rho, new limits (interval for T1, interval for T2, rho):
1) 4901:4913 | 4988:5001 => 5.46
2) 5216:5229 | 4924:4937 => 6.32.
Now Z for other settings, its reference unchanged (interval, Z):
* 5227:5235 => 5234.80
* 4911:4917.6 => 4913.60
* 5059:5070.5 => 5069.90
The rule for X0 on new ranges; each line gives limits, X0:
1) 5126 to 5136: 1.0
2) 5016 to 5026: 0.8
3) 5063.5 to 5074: 0.8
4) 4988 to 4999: 0.8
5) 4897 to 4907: 2.2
